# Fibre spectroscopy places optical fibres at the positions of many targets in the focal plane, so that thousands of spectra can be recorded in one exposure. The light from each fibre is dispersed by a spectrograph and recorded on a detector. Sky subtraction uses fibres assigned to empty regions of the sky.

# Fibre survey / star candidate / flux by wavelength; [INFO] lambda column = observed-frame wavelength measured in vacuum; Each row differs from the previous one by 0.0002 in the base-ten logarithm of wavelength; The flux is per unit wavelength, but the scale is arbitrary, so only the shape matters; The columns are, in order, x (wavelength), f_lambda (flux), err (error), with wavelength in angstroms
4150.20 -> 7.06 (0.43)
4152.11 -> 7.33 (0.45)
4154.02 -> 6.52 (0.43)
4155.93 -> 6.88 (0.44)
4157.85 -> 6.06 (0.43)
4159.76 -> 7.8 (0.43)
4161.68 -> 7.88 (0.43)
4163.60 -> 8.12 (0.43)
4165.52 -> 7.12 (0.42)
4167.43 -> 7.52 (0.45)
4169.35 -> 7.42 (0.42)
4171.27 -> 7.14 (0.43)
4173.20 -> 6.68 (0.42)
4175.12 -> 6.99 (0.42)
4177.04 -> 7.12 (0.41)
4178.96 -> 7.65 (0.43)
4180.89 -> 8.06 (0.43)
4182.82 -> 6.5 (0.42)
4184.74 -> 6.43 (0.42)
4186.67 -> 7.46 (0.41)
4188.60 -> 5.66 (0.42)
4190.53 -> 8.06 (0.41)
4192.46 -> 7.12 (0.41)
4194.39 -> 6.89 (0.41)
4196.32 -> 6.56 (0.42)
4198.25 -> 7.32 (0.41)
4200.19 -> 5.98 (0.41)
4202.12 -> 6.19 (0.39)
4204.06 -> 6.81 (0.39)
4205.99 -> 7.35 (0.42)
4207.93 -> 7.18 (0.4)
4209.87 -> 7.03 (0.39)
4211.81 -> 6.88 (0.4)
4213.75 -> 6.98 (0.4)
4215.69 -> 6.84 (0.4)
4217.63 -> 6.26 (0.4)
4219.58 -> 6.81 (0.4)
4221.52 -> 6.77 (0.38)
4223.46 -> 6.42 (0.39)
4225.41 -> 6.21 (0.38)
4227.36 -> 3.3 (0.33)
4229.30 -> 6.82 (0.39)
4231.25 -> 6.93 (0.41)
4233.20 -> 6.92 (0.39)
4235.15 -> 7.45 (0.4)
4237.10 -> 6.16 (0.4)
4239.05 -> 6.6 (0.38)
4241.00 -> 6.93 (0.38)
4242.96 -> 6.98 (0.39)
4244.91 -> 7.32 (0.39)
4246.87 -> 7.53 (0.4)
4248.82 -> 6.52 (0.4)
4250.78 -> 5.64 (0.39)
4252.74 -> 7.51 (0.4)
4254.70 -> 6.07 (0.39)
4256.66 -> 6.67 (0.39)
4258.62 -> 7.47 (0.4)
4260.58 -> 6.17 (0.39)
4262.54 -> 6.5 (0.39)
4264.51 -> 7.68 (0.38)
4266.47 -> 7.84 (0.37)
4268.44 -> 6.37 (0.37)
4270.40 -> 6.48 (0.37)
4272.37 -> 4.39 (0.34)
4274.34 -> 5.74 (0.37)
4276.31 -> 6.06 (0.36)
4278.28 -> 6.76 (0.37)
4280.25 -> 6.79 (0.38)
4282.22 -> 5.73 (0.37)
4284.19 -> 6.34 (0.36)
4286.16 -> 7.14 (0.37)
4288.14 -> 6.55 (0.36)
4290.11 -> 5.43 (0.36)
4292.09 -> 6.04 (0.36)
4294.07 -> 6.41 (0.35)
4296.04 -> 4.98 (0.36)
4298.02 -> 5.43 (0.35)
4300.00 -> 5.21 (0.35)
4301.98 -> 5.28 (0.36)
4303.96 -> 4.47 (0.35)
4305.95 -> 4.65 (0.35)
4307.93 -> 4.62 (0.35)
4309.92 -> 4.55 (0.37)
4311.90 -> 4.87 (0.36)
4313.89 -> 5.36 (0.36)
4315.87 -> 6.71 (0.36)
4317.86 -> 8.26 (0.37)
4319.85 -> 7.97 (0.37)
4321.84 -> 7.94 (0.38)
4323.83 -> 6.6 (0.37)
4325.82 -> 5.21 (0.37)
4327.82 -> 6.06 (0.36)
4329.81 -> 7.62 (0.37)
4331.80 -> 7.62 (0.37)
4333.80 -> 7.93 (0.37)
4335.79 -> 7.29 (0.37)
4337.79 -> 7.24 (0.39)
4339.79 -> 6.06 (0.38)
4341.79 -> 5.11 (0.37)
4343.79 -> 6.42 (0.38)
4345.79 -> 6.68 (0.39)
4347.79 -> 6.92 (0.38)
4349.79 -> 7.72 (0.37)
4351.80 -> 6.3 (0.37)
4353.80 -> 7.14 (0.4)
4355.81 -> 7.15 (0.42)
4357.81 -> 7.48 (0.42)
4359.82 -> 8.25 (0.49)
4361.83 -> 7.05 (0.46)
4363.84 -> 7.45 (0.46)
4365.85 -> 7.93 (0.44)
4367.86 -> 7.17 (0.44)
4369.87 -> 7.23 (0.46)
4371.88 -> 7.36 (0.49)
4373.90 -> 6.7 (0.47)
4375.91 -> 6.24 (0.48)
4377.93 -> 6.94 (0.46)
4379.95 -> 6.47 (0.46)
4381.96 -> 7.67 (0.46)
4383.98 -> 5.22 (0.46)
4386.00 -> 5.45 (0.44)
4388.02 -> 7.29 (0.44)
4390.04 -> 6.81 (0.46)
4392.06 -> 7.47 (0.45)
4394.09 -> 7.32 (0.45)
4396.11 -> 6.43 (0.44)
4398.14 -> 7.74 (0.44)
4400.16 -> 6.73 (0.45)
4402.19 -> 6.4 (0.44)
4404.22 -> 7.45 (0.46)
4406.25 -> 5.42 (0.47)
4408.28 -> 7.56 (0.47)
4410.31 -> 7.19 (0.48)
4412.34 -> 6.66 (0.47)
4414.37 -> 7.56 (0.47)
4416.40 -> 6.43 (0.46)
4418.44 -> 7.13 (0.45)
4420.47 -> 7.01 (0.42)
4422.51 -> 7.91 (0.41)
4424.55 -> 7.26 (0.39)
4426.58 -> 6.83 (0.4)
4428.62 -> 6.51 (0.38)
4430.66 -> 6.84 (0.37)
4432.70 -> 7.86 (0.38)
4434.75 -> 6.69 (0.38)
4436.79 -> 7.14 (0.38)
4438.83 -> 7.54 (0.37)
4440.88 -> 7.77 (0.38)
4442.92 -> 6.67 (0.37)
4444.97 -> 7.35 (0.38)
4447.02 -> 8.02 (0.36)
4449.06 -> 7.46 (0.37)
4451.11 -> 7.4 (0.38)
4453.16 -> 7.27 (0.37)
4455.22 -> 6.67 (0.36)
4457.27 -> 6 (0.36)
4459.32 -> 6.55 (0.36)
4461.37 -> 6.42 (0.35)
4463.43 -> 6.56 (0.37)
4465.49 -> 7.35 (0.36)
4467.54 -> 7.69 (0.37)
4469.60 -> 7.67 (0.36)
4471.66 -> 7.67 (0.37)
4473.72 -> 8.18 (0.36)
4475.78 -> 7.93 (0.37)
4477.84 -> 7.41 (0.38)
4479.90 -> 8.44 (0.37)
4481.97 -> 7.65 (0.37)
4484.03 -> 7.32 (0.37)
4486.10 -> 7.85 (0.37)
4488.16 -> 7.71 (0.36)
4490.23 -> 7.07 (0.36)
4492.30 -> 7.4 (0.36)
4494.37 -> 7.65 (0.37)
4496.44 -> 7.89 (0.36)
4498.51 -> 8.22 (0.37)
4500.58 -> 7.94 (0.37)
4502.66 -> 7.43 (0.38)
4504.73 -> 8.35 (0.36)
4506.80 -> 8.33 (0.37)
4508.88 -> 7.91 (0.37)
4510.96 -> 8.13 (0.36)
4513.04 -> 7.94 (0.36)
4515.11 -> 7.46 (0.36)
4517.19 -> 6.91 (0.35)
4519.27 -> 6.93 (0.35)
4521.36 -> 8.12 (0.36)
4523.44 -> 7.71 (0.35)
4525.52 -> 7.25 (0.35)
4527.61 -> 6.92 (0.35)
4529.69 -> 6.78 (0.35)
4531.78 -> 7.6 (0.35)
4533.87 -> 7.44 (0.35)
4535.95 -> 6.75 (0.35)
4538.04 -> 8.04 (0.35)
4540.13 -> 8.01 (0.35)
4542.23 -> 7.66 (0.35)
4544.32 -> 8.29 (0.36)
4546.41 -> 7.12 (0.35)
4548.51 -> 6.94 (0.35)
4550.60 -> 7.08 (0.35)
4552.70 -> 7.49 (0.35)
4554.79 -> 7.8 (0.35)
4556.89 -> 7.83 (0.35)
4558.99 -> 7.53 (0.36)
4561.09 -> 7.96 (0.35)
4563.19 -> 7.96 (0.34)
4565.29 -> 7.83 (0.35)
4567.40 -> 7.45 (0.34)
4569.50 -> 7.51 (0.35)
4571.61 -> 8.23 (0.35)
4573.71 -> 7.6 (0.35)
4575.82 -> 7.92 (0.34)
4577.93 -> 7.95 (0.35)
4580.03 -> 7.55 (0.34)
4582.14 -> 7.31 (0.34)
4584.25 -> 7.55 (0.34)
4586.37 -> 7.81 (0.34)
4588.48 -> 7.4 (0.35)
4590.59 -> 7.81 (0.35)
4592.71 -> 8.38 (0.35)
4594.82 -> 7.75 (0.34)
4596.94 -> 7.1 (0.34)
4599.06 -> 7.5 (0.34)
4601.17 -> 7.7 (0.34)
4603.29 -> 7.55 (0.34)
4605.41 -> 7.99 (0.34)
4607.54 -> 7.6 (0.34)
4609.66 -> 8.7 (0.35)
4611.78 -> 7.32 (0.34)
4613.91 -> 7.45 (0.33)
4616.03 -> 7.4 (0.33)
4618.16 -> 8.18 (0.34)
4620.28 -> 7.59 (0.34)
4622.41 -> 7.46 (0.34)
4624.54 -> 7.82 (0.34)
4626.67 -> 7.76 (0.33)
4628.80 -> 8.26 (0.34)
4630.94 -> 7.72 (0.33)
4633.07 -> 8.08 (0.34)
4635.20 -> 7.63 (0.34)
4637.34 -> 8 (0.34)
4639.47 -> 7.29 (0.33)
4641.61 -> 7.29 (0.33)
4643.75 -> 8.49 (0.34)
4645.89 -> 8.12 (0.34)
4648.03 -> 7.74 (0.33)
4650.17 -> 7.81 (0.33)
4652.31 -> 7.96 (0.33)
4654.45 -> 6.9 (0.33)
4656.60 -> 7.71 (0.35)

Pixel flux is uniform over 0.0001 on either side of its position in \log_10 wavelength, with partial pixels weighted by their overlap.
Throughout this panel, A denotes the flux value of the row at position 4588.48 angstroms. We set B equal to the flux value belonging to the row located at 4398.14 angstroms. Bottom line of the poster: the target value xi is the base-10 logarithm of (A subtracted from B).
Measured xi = -0.5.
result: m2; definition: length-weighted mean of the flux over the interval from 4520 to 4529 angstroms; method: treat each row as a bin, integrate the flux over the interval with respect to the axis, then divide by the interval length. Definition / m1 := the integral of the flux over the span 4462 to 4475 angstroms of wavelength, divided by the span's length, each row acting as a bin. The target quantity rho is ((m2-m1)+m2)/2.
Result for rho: 3.7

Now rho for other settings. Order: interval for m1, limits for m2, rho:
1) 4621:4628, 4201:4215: 3.1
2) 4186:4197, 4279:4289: 3.0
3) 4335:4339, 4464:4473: 4.0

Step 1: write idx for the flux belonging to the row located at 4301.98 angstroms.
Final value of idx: 5.28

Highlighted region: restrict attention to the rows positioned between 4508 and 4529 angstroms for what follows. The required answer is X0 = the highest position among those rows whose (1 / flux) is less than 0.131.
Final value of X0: 4523.44 angstroms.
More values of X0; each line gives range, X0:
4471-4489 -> 4488.16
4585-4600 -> 4594.82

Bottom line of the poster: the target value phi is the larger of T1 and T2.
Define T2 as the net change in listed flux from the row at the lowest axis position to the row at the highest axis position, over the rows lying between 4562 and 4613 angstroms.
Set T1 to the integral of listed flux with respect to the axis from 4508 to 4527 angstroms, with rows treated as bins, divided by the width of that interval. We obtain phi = 7.6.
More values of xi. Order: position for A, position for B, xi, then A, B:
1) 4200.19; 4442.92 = -0.2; 5.98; 6.67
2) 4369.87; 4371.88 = -0.9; 7.23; 7.36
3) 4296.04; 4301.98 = -0.5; 4.98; 5.28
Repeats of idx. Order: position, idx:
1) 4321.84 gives 7.94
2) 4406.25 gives 5.42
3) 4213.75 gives 6.98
